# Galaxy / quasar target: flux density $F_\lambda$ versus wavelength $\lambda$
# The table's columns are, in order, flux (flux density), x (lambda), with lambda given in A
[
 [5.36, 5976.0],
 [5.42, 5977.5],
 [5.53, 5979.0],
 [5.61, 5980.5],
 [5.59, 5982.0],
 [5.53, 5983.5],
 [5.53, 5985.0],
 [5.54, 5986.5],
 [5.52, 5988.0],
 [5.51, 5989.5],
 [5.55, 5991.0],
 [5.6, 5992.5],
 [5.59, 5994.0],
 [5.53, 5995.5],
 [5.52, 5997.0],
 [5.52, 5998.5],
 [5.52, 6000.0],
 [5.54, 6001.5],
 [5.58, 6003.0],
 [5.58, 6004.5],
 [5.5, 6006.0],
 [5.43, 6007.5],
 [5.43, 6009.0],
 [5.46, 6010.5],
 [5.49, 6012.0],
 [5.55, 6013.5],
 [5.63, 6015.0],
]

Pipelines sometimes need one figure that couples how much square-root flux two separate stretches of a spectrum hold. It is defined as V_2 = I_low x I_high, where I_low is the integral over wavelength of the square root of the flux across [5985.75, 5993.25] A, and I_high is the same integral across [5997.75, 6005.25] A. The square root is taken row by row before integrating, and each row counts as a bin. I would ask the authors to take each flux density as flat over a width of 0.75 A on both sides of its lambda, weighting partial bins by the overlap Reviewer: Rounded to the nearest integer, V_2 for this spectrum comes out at 312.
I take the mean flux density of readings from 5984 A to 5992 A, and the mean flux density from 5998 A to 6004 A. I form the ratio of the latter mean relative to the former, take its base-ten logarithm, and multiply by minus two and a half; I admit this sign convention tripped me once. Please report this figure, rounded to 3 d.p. -0.002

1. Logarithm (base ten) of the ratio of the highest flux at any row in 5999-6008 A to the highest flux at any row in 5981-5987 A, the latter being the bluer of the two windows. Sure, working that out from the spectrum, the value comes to -0.0008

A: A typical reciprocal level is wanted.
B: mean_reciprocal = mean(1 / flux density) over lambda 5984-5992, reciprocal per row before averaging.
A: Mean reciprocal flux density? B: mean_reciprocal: 0.1808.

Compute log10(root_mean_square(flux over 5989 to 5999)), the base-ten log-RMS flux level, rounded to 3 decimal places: 0.744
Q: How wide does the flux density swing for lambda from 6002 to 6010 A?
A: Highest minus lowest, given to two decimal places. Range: 0.15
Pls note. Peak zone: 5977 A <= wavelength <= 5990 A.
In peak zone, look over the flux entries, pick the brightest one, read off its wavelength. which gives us 5980.5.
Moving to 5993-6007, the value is 5994.0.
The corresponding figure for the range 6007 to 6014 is 6013.5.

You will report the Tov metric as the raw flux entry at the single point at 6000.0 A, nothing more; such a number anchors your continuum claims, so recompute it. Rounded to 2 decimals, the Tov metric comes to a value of 5.52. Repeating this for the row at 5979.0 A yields 5.53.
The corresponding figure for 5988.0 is 5.52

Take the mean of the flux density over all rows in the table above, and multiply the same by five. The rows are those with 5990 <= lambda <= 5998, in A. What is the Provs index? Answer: 27.8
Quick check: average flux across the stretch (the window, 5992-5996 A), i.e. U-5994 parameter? 5.57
